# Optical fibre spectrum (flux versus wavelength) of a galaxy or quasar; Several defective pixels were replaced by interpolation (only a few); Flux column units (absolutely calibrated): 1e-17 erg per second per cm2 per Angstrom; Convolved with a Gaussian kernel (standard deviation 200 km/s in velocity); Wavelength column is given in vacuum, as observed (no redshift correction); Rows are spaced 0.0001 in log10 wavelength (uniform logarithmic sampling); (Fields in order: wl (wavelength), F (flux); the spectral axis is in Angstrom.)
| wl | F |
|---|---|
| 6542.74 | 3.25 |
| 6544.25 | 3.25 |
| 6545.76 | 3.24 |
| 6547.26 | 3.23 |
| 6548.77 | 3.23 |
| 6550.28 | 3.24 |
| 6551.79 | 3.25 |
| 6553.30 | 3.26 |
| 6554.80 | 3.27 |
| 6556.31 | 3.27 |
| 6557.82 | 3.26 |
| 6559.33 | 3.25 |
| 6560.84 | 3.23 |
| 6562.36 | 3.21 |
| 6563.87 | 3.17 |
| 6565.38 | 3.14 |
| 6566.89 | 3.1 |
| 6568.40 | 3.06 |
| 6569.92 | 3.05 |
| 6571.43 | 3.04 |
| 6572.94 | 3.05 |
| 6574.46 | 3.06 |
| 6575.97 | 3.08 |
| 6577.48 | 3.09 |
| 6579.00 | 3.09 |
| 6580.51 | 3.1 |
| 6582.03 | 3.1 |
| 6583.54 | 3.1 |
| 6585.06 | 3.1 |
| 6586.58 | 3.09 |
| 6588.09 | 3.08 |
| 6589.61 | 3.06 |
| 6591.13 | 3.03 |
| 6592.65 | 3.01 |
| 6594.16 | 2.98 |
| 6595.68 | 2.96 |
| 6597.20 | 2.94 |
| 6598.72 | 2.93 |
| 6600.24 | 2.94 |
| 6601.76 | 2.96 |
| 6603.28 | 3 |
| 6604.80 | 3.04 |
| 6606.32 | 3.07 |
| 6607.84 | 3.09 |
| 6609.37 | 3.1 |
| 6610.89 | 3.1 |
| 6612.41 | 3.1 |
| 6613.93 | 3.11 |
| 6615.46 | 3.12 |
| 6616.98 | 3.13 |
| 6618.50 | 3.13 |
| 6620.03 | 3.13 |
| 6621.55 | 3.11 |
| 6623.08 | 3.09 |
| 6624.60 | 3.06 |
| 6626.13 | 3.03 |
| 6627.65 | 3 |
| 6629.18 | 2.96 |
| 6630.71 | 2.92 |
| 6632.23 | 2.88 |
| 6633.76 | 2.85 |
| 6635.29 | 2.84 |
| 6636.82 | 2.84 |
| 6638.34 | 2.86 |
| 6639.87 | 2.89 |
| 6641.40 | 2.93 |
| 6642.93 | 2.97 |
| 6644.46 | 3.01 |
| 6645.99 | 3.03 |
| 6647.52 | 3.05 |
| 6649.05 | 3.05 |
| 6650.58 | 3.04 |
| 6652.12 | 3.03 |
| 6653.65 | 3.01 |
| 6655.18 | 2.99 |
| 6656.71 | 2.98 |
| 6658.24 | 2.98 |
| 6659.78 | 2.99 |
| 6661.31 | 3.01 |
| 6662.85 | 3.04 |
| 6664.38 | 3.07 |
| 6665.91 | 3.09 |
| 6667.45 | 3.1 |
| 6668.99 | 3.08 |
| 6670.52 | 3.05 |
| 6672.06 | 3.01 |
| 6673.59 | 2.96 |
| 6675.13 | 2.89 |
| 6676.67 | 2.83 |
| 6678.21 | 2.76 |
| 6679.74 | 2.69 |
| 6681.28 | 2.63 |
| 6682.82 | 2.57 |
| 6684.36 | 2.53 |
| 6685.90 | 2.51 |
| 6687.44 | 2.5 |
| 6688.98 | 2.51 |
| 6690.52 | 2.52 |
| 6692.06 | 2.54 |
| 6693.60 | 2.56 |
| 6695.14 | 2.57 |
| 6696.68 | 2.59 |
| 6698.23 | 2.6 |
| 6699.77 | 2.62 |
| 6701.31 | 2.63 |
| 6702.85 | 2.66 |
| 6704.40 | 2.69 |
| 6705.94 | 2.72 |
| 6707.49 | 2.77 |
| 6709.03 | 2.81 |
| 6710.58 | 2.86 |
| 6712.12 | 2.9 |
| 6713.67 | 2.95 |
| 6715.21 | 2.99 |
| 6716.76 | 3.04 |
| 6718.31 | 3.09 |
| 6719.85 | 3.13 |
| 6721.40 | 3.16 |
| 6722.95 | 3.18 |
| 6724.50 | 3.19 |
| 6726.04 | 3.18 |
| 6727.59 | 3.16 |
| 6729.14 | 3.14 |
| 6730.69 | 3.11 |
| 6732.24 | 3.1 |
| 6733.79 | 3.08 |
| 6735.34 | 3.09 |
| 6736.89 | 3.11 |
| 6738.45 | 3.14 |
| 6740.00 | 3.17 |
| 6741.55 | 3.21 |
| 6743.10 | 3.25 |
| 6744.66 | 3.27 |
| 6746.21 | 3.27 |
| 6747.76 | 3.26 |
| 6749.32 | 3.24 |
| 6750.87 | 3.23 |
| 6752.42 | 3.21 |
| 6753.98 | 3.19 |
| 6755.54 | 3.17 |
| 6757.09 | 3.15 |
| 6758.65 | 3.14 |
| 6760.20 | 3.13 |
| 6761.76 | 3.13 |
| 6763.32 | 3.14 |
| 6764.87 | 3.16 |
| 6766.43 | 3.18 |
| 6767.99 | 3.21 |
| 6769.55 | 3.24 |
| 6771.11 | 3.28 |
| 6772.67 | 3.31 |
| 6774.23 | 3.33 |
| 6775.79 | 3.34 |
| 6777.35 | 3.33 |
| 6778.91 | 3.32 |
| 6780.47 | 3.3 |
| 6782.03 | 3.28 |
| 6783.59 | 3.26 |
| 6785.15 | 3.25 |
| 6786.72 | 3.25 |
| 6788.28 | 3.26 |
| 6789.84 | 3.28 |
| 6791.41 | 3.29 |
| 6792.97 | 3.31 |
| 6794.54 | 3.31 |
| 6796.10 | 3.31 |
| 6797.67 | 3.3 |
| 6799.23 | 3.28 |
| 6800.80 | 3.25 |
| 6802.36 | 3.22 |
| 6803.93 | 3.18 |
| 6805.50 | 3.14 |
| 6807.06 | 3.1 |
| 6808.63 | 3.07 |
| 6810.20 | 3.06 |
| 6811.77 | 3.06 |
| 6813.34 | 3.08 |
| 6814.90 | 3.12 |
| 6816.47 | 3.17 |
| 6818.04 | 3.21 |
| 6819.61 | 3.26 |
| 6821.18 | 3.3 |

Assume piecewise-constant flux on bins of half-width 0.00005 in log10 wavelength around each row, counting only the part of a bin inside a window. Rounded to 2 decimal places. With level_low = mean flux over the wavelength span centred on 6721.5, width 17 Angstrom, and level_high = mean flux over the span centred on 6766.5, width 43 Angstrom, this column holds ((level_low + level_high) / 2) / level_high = 0.98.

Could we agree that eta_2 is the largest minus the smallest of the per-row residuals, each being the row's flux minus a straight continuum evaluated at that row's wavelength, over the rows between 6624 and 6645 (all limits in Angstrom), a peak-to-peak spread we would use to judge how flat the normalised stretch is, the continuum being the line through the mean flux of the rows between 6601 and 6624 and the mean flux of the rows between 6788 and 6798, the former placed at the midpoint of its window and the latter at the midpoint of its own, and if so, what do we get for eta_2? 0.234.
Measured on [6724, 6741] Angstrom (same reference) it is 0.121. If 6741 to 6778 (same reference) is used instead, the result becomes 0.194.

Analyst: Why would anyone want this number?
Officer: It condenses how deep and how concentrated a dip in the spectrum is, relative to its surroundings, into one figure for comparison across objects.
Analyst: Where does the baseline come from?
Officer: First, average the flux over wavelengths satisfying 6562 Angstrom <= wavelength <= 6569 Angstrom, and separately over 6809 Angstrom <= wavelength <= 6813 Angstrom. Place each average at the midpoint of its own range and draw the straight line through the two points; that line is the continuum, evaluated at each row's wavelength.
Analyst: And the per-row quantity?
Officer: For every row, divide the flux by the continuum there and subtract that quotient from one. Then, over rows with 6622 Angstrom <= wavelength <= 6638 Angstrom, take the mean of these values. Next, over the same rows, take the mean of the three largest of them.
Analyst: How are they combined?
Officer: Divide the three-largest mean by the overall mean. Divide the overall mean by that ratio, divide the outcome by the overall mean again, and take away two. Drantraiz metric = -1.38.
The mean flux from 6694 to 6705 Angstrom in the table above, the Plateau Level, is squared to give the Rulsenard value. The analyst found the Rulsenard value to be 6.9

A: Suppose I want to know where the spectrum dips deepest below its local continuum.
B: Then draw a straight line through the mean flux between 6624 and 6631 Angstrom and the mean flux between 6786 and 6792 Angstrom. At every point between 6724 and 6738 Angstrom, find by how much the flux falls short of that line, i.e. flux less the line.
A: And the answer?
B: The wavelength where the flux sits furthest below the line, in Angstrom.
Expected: 6733.79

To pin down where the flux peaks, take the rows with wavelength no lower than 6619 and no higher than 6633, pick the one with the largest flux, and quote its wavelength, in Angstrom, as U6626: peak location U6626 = 6620.03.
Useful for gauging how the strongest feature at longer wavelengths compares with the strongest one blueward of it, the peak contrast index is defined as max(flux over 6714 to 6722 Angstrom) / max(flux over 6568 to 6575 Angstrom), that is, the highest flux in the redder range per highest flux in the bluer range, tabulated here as 1.03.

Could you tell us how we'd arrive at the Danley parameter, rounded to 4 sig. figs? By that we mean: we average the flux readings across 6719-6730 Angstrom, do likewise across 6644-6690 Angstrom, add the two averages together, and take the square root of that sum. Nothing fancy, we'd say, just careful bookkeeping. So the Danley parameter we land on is 2.462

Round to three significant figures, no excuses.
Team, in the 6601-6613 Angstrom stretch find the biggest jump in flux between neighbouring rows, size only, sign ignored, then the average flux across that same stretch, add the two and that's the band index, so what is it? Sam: 3.10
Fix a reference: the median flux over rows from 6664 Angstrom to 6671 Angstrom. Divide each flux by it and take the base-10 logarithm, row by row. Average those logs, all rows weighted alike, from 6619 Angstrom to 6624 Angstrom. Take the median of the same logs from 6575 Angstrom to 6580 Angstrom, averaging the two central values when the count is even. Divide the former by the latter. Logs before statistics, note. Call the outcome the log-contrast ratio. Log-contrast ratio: 3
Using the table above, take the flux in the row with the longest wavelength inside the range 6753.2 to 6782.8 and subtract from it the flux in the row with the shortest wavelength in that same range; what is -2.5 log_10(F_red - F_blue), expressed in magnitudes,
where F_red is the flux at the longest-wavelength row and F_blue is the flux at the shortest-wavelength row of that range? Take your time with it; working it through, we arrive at 2.6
